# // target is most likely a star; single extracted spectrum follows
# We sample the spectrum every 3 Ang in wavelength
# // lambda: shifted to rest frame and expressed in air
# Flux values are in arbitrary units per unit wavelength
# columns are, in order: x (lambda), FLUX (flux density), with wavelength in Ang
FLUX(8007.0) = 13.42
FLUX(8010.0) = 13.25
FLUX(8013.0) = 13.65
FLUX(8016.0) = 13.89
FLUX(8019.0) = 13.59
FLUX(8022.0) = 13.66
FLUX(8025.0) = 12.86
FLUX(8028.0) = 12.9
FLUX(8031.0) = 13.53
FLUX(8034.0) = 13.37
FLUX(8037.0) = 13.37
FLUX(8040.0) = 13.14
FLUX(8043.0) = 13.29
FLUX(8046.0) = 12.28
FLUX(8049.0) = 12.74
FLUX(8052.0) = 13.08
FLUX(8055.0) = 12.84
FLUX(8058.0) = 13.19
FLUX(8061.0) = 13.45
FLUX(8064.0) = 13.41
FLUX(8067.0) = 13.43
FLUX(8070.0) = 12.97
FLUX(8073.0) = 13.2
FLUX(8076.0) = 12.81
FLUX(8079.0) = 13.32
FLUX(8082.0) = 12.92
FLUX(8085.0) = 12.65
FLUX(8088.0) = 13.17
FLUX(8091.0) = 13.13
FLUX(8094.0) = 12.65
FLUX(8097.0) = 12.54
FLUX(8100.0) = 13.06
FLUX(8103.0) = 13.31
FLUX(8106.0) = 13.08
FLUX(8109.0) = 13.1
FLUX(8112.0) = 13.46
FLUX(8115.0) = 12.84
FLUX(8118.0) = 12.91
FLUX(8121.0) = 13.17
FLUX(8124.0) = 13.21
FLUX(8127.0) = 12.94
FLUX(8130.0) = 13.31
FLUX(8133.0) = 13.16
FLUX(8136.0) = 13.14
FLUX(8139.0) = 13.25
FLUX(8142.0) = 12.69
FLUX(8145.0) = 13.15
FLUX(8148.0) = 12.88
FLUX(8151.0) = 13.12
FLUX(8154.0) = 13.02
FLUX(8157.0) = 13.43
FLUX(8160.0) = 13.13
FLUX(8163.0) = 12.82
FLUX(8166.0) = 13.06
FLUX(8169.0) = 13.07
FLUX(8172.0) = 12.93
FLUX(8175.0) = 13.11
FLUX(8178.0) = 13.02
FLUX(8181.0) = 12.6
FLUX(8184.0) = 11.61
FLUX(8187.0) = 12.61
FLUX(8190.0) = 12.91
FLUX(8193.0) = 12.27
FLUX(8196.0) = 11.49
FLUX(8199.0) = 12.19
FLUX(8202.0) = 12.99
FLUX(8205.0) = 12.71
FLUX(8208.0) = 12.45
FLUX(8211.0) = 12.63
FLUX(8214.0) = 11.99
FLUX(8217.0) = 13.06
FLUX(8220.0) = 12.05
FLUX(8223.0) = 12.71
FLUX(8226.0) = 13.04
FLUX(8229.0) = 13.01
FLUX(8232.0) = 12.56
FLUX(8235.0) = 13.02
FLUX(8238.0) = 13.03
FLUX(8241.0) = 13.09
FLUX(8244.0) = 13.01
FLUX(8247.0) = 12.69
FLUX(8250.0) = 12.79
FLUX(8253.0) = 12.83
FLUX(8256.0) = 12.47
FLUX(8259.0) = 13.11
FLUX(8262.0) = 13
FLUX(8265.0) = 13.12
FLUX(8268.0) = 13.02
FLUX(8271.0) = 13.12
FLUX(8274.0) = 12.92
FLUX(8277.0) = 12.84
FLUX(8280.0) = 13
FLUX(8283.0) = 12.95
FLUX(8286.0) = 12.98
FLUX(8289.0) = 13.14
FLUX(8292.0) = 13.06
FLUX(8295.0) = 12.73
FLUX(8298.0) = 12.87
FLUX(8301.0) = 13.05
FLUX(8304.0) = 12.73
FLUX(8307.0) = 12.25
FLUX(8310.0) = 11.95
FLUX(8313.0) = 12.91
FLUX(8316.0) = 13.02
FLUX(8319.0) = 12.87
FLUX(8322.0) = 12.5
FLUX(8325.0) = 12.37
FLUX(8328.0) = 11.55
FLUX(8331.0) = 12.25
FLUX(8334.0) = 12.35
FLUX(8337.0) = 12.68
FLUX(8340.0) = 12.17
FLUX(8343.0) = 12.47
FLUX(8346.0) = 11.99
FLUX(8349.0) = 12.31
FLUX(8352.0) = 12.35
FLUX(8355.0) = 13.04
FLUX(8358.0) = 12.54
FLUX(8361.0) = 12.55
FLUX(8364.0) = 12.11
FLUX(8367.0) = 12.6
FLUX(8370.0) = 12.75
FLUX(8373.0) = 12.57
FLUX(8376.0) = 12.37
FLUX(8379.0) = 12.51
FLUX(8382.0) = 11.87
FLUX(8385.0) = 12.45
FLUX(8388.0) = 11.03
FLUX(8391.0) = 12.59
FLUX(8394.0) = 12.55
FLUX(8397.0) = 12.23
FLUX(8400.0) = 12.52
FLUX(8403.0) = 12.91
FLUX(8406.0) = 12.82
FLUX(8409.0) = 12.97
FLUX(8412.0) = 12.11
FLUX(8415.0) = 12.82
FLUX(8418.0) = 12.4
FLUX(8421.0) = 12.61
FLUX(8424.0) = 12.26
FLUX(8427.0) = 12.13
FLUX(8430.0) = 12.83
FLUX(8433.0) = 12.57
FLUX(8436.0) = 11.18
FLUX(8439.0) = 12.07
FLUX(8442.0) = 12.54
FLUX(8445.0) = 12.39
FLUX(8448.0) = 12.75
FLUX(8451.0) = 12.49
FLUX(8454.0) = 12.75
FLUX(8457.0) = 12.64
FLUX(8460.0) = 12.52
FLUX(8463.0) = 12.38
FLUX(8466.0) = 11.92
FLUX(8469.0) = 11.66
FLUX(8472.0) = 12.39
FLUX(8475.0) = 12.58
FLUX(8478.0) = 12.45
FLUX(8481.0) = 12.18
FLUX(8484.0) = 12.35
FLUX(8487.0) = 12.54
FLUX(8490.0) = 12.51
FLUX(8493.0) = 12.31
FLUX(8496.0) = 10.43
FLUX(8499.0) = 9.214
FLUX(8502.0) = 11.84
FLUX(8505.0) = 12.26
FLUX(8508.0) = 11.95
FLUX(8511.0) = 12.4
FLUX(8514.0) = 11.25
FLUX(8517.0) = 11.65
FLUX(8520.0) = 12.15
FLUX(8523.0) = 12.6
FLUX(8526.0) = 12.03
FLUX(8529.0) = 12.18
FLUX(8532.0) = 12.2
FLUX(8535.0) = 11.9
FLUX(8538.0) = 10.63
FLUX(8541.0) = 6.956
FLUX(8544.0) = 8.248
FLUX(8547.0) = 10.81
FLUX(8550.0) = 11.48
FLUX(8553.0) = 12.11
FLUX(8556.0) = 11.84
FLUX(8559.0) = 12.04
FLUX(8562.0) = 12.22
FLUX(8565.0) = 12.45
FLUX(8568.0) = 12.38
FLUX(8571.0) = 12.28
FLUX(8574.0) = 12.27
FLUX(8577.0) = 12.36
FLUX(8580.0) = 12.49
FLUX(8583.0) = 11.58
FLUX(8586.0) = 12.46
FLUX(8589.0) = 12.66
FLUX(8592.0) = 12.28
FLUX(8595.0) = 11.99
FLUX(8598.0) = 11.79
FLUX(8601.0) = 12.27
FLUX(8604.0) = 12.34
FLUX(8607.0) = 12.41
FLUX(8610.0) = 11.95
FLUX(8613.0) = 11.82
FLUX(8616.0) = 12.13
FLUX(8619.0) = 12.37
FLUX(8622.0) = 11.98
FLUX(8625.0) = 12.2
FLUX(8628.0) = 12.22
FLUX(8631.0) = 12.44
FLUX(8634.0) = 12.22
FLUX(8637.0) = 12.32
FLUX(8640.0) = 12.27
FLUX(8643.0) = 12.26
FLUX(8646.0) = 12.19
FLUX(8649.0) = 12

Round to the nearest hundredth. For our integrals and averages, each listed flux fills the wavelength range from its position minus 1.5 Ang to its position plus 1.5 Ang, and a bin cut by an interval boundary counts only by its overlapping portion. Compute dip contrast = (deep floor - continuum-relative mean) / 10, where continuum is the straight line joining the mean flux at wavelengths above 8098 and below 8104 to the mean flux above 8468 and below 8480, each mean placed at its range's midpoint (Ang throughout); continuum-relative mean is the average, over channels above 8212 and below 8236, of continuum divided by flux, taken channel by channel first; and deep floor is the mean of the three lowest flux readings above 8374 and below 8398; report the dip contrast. 1.07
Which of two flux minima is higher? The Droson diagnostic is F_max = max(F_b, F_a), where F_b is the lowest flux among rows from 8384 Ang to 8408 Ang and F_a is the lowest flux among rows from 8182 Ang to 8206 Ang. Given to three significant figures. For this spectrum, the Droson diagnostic 11.5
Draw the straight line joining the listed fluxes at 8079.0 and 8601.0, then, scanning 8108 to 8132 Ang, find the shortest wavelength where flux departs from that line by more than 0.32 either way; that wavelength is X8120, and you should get 8115.0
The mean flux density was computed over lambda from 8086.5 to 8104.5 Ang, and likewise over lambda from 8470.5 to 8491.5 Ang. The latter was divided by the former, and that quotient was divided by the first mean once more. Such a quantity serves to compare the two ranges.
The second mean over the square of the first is 0.0738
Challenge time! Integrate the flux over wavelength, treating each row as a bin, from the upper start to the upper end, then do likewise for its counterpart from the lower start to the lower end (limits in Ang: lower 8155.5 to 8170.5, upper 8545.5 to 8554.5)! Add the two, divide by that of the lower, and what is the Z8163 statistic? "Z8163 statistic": 1.53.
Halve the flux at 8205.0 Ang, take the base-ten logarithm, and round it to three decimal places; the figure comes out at 0.803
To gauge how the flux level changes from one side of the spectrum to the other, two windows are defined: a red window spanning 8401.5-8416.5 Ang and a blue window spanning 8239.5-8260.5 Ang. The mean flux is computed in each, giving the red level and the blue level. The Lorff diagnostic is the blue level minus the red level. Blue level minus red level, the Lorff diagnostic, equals 0.13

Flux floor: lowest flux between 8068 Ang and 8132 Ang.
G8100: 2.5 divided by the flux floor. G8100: 0.199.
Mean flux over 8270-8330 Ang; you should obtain 12.7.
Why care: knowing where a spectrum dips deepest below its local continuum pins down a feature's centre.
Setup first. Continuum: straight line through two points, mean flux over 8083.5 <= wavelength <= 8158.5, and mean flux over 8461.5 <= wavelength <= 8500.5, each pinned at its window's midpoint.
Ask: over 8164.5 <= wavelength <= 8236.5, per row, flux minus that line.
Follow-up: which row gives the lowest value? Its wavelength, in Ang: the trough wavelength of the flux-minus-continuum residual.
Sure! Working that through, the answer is 8196.0 Ang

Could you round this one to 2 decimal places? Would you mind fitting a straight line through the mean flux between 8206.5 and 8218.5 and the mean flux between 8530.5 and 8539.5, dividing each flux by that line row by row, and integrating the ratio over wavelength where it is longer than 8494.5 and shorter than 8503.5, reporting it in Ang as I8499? 8.08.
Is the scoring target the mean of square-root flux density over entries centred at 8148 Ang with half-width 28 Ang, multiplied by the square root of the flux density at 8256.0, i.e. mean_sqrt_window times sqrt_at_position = 12.8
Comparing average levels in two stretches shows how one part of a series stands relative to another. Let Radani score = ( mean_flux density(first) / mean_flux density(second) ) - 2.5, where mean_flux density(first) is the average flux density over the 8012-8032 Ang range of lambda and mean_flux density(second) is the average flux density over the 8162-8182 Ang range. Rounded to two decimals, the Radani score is -1.46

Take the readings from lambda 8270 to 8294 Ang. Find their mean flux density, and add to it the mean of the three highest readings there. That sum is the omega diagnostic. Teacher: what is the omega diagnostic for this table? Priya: 26.1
